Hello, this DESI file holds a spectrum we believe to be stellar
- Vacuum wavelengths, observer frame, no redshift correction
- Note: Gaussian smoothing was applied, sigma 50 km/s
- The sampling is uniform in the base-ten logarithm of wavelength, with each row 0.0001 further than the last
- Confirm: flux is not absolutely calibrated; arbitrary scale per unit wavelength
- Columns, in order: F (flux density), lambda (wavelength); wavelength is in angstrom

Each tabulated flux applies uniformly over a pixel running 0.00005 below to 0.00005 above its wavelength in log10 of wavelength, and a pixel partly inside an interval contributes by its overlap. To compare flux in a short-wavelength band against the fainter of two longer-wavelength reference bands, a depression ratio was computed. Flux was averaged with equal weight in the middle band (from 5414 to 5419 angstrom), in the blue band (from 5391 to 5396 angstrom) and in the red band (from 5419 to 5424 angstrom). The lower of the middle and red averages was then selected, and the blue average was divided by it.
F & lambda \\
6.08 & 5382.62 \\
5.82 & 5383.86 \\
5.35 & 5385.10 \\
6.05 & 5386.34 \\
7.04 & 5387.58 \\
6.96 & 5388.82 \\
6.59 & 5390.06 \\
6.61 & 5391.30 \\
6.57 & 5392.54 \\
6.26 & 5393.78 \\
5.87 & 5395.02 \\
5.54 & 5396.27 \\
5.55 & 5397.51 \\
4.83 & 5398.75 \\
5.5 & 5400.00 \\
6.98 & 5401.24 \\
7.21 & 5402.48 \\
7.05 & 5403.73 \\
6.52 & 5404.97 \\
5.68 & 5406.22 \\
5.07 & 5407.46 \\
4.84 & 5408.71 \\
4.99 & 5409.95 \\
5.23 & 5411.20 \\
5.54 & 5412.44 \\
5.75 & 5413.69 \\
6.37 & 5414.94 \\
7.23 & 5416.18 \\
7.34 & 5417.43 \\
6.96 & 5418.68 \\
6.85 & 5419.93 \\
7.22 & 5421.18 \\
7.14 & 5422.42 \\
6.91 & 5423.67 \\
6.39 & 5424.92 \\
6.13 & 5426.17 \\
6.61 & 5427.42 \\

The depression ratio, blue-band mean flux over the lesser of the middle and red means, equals 0.91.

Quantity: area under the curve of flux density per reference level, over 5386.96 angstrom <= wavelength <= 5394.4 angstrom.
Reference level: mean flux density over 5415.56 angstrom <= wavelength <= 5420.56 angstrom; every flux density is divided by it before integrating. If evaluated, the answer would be 7.0 angstrom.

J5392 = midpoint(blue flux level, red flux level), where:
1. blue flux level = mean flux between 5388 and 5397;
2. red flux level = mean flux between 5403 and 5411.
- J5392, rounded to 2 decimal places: 6.02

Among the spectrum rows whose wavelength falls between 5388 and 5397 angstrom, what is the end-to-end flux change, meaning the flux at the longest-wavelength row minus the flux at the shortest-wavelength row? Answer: -1.4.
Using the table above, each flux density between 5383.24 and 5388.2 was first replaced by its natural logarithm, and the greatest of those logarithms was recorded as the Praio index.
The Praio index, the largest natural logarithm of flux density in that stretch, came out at 1.95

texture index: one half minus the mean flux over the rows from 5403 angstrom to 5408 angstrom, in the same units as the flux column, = -5.6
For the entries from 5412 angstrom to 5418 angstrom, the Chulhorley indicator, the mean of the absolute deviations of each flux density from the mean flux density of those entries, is 0.67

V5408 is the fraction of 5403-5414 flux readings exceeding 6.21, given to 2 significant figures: 0.22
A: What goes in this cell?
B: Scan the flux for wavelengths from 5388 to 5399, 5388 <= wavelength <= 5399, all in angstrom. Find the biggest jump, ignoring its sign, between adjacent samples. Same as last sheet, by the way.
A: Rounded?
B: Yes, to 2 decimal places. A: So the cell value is 0.72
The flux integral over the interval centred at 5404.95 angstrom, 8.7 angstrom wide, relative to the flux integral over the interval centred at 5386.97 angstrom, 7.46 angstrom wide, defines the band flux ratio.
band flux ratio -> 1.15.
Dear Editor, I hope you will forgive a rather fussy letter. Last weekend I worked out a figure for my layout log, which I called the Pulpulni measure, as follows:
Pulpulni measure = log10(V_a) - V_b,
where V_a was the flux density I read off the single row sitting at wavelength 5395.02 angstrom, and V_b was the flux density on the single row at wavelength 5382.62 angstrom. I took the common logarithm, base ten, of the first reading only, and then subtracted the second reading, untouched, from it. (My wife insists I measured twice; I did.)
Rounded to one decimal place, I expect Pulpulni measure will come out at -5.3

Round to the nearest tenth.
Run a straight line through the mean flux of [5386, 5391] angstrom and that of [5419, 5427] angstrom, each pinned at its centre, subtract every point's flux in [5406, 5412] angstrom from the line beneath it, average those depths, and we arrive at 1.6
